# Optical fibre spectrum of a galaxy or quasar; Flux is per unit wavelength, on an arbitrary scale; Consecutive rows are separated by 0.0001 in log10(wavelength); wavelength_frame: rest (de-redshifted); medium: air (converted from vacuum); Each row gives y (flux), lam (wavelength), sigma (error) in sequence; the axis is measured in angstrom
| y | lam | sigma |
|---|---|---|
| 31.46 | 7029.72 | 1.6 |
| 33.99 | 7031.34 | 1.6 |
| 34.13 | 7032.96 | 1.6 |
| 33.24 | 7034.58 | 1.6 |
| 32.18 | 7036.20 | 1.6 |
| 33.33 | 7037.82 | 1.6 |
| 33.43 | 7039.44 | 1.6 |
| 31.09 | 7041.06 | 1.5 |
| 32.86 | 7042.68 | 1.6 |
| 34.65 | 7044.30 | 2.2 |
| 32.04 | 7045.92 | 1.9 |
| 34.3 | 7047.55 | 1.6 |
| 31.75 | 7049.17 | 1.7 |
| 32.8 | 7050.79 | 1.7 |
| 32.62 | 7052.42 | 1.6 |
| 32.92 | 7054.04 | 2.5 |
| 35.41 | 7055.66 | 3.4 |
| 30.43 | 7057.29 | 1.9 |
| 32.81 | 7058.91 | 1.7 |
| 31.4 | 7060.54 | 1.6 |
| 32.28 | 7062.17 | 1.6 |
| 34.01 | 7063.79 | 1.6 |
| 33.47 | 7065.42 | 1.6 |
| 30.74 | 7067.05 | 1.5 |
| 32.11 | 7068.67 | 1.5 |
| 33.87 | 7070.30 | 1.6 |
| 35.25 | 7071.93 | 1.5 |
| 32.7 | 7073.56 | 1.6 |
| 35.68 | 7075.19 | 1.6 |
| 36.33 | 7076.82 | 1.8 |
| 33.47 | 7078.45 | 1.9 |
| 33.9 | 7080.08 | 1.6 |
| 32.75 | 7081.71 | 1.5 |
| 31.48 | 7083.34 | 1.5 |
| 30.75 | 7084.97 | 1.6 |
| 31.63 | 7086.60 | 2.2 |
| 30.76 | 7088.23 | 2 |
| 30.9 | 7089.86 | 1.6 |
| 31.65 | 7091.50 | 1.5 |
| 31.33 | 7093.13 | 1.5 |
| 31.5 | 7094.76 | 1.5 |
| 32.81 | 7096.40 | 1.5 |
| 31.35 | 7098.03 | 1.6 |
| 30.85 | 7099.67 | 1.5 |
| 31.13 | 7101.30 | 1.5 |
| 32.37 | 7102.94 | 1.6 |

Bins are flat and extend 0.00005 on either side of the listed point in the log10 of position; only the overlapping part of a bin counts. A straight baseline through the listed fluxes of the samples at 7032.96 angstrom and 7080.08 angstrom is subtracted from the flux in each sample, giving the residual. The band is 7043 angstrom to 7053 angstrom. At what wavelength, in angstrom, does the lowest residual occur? 7049.17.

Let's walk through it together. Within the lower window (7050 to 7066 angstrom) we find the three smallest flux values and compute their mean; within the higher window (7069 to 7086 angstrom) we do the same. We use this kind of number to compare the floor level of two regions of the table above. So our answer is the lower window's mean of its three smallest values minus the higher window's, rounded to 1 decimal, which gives -0.3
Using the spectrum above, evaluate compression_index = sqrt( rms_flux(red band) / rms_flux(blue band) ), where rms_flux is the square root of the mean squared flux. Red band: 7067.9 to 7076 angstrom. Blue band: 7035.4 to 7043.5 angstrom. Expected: 1.02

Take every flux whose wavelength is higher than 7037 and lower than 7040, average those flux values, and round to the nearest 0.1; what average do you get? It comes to 33.4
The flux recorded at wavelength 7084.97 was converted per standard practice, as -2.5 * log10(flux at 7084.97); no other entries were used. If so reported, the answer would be -3.72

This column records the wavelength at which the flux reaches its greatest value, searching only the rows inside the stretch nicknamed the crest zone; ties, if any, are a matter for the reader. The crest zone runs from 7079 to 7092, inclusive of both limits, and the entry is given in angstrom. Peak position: 7080.08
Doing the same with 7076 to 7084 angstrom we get 7076.82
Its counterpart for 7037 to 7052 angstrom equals 7044.30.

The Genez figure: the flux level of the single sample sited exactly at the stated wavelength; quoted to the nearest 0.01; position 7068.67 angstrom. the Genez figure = 32.11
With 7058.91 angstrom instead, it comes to 32.81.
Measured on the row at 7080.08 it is 33.90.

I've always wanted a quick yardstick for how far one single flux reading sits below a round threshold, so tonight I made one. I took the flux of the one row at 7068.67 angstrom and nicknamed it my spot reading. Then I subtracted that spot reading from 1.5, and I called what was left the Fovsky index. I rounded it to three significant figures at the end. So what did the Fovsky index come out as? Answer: -30.6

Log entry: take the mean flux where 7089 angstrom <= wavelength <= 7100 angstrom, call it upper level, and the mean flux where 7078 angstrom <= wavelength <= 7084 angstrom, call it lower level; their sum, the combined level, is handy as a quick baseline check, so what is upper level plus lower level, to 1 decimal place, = 64.4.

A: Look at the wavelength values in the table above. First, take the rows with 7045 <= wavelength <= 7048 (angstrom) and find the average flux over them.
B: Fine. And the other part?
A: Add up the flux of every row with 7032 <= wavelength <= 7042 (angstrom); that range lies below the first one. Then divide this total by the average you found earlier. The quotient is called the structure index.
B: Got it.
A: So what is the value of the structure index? 6.0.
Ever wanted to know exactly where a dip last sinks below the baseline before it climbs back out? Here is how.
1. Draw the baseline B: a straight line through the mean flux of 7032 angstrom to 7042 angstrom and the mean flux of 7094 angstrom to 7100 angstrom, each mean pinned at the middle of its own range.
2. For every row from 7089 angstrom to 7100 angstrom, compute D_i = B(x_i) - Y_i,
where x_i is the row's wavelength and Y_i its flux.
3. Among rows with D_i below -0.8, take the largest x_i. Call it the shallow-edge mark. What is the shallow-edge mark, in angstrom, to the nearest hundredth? 7096.40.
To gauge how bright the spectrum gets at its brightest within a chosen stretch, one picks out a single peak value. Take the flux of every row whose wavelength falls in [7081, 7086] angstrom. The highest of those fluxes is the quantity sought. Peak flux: 32.75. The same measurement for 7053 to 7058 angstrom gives 35.41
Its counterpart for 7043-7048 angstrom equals 34.65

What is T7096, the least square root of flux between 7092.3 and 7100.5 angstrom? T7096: 5.554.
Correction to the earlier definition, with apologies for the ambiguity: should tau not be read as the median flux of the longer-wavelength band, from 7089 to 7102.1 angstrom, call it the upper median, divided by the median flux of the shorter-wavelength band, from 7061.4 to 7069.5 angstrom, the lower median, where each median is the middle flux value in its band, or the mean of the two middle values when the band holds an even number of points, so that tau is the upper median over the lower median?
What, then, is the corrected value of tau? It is 0.971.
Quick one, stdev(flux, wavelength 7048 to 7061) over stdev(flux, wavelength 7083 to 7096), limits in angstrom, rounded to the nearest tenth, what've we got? 3.8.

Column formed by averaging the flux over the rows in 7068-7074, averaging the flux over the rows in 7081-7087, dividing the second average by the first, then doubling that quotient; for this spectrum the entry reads 1.89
